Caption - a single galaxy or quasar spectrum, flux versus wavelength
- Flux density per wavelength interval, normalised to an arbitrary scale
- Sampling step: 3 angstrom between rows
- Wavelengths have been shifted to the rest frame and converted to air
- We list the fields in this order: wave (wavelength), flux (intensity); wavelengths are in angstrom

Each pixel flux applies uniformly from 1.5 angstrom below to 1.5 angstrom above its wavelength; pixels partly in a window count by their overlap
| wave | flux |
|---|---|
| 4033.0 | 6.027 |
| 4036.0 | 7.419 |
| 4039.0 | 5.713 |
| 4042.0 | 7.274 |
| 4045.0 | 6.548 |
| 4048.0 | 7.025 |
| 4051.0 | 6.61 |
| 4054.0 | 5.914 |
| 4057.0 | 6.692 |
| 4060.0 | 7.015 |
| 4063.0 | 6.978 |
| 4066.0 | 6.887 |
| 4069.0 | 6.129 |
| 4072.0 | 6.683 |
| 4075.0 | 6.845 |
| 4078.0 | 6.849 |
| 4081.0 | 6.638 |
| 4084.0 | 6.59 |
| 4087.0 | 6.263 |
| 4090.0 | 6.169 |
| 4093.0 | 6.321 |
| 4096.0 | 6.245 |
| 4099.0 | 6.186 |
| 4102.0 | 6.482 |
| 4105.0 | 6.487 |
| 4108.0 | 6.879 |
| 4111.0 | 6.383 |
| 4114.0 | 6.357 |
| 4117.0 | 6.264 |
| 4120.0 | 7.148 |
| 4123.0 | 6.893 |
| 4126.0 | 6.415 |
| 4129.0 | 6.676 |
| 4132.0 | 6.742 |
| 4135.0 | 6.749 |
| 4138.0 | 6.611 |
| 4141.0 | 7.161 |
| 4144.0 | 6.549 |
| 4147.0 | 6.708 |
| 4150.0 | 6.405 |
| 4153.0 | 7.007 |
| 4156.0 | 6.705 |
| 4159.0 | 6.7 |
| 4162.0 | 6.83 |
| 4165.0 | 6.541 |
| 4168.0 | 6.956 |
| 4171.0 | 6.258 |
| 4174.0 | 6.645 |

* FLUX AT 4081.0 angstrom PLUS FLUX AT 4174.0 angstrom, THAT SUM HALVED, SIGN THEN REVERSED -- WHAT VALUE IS -6.64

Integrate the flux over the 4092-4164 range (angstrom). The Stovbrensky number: 477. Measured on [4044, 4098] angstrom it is 355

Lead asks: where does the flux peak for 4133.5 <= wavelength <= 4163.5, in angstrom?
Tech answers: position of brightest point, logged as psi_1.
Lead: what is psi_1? 4141.0 angstrom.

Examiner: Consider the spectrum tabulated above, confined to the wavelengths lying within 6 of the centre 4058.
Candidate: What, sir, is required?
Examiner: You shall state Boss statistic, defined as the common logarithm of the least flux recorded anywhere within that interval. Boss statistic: 0.772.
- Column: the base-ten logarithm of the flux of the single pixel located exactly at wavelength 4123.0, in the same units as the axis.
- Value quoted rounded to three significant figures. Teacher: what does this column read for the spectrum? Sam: 0.838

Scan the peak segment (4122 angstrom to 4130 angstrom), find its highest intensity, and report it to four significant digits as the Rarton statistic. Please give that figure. 6.893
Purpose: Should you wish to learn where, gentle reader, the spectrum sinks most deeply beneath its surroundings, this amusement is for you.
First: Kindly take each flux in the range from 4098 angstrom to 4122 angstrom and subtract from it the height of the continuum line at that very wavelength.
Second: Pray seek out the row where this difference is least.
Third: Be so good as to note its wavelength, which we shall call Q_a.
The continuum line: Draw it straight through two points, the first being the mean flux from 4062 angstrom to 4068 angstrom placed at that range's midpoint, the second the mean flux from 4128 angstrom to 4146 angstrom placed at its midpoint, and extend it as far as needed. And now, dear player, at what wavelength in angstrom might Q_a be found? 4099.0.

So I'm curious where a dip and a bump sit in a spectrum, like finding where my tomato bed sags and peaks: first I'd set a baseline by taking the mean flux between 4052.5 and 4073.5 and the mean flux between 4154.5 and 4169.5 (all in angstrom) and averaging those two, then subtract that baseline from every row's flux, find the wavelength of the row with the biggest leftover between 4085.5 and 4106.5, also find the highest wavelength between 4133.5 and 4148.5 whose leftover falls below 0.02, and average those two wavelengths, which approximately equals 4124.5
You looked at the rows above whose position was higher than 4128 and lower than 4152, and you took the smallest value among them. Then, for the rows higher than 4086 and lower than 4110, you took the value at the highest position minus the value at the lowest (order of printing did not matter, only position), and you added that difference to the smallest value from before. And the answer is 7.02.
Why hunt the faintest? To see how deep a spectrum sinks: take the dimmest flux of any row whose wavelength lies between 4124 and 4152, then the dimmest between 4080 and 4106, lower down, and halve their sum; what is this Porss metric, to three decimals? 6.287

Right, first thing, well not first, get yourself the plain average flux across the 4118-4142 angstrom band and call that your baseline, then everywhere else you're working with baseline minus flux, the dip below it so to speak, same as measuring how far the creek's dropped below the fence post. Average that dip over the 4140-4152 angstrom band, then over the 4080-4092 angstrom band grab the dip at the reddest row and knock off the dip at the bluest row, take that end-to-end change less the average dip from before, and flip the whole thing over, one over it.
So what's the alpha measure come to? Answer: 3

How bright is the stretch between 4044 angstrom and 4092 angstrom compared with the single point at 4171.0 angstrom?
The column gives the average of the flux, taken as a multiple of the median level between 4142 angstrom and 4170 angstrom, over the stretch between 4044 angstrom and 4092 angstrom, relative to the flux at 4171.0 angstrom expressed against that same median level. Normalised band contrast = 1.057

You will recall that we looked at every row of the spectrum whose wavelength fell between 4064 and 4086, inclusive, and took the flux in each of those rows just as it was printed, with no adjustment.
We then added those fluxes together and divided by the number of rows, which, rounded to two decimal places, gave 6.66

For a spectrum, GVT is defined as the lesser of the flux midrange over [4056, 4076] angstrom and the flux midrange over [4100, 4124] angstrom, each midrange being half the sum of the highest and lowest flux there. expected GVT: 6.57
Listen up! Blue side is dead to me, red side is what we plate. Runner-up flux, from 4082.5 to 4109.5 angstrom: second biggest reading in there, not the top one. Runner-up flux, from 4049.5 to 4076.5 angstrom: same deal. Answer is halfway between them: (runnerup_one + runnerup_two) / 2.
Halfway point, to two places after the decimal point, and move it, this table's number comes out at 6.78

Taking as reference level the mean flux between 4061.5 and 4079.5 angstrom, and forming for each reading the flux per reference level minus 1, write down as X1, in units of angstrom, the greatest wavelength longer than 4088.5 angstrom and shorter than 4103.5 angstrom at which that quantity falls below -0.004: 4102.0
